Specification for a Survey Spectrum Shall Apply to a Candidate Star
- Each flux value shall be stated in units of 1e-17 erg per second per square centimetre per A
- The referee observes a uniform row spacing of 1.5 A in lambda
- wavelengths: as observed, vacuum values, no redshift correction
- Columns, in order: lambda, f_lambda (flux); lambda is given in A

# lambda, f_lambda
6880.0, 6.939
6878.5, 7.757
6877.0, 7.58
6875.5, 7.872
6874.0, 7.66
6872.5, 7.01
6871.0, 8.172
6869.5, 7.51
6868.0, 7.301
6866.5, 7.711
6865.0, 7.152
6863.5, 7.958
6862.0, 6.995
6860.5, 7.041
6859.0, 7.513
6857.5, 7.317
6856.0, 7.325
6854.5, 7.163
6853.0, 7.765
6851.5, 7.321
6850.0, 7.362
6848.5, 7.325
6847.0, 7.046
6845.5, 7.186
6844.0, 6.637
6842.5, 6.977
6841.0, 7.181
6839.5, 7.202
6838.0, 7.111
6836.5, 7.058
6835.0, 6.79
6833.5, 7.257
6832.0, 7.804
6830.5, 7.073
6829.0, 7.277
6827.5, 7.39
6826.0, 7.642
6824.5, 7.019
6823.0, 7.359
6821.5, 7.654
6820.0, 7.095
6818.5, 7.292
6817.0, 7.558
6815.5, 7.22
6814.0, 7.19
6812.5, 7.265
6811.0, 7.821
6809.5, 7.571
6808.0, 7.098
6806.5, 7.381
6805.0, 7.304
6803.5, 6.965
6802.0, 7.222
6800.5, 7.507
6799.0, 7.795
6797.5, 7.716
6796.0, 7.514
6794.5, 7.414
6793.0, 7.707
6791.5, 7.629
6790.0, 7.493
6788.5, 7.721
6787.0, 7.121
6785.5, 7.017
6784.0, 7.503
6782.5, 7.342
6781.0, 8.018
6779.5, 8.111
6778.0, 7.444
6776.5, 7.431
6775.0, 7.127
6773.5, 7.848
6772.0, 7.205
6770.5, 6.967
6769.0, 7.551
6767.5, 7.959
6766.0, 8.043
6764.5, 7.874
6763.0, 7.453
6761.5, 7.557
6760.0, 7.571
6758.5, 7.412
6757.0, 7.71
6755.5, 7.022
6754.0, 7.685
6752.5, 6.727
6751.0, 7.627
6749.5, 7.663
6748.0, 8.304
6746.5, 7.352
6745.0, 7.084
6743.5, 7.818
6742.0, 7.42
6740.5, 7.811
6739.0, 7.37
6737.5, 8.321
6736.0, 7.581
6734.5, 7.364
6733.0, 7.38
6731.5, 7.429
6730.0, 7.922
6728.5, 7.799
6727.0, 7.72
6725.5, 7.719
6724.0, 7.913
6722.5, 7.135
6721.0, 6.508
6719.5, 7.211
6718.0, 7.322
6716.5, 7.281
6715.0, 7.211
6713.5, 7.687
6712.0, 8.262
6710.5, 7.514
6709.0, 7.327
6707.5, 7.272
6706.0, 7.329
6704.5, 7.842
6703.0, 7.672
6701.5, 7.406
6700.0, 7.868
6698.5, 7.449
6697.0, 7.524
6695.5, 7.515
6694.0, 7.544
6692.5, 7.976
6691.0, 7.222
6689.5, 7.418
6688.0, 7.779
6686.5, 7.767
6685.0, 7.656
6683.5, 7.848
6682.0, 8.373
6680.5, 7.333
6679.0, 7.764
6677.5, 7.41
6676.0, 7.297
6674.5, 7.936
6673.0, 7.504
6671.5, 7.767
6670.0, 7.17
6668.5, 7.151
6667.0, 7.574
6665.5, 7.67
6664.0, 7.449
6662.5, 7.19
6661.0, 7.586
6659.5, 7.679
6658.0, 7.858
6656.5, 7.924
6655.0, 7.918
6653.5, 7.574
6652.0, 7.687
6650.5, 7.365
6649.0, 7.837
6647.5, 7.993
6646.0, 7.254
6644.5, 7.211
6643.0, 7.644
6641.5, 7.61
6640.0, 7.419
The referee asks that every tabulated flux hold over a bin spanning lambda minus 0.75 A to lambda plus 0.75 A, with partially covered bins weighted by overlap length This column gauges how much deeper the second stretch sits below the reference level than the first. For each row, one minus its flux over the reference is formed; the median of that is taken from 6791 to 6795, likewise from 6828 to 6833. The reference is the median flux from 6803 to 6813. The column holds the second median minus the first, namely 0.05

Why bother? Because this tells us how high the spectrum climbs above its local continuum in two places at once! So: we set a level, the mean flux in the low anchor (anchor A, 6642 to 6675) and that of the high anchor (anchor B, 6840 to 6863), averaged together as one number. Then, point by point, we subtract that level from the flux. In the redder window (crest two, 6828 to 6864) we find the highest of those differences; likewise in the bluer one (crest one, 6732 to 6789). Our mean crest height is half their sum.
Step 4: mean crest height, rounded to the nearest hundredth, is 0.74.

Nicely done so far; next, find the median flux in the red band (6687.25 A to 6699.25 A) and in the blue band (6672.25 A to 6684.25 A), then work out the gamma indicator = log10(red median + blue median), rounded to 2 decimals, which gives 1.18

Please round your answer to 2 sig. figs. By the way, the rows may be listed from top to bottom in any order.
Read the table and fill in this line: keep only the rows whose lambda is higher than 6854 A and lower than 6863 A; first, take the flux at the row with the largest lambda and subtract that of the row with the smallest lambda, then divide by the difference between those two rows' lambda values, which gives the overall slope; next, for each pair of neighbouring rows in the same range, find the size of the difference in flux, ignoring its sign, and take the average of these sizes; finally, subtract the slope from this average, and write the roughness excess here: 0.20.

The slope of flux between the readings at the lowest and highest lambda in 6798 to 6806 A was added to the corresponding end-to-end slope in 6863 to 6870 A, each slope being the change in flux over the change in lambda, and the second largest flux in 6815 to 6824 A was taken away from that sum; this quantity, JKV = -7.71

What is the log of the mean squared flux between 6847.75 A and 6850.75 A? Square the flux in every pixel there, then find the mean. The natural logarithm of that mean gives 3.99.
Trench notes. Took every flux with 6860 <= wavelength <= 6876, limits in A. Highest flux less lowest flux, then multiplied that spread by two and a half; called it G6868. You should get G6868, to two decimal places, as 2.94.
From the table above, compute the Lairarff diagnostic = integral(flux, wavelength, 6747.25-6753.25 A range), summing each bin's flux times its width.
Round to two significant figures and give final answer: 45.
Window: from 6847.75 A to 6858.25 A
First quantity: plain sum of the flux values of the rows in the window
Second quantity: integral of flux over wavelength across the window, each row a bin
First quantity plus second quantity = 129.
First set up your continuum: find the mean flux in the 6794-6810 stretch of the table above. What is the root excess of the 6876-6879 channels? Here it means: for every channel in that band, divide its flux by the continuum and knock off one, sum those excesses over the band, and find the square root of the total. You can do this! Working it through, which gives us 0.27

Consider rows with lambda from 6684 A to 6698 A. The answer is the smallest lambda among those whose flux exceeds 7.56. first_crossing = 6685.0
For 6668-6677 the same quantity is 6671.5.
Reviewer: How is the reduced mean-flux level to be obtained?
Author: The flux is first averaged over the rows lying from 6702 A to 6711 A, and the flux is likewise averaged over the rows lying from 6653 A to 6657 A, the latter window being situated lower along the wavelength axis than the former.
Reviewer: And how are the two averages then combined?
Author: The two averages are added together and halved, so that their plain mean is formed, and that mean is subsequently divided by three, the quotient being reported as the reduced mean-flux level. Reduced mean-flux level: 2.550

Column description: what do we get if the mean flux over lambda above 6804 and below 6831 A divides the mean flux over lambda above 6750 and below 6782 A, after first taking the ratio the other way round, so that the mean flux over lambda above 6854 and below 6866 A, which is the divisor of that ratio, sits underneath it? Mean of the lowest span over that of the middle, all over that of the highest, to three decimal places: 0.140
